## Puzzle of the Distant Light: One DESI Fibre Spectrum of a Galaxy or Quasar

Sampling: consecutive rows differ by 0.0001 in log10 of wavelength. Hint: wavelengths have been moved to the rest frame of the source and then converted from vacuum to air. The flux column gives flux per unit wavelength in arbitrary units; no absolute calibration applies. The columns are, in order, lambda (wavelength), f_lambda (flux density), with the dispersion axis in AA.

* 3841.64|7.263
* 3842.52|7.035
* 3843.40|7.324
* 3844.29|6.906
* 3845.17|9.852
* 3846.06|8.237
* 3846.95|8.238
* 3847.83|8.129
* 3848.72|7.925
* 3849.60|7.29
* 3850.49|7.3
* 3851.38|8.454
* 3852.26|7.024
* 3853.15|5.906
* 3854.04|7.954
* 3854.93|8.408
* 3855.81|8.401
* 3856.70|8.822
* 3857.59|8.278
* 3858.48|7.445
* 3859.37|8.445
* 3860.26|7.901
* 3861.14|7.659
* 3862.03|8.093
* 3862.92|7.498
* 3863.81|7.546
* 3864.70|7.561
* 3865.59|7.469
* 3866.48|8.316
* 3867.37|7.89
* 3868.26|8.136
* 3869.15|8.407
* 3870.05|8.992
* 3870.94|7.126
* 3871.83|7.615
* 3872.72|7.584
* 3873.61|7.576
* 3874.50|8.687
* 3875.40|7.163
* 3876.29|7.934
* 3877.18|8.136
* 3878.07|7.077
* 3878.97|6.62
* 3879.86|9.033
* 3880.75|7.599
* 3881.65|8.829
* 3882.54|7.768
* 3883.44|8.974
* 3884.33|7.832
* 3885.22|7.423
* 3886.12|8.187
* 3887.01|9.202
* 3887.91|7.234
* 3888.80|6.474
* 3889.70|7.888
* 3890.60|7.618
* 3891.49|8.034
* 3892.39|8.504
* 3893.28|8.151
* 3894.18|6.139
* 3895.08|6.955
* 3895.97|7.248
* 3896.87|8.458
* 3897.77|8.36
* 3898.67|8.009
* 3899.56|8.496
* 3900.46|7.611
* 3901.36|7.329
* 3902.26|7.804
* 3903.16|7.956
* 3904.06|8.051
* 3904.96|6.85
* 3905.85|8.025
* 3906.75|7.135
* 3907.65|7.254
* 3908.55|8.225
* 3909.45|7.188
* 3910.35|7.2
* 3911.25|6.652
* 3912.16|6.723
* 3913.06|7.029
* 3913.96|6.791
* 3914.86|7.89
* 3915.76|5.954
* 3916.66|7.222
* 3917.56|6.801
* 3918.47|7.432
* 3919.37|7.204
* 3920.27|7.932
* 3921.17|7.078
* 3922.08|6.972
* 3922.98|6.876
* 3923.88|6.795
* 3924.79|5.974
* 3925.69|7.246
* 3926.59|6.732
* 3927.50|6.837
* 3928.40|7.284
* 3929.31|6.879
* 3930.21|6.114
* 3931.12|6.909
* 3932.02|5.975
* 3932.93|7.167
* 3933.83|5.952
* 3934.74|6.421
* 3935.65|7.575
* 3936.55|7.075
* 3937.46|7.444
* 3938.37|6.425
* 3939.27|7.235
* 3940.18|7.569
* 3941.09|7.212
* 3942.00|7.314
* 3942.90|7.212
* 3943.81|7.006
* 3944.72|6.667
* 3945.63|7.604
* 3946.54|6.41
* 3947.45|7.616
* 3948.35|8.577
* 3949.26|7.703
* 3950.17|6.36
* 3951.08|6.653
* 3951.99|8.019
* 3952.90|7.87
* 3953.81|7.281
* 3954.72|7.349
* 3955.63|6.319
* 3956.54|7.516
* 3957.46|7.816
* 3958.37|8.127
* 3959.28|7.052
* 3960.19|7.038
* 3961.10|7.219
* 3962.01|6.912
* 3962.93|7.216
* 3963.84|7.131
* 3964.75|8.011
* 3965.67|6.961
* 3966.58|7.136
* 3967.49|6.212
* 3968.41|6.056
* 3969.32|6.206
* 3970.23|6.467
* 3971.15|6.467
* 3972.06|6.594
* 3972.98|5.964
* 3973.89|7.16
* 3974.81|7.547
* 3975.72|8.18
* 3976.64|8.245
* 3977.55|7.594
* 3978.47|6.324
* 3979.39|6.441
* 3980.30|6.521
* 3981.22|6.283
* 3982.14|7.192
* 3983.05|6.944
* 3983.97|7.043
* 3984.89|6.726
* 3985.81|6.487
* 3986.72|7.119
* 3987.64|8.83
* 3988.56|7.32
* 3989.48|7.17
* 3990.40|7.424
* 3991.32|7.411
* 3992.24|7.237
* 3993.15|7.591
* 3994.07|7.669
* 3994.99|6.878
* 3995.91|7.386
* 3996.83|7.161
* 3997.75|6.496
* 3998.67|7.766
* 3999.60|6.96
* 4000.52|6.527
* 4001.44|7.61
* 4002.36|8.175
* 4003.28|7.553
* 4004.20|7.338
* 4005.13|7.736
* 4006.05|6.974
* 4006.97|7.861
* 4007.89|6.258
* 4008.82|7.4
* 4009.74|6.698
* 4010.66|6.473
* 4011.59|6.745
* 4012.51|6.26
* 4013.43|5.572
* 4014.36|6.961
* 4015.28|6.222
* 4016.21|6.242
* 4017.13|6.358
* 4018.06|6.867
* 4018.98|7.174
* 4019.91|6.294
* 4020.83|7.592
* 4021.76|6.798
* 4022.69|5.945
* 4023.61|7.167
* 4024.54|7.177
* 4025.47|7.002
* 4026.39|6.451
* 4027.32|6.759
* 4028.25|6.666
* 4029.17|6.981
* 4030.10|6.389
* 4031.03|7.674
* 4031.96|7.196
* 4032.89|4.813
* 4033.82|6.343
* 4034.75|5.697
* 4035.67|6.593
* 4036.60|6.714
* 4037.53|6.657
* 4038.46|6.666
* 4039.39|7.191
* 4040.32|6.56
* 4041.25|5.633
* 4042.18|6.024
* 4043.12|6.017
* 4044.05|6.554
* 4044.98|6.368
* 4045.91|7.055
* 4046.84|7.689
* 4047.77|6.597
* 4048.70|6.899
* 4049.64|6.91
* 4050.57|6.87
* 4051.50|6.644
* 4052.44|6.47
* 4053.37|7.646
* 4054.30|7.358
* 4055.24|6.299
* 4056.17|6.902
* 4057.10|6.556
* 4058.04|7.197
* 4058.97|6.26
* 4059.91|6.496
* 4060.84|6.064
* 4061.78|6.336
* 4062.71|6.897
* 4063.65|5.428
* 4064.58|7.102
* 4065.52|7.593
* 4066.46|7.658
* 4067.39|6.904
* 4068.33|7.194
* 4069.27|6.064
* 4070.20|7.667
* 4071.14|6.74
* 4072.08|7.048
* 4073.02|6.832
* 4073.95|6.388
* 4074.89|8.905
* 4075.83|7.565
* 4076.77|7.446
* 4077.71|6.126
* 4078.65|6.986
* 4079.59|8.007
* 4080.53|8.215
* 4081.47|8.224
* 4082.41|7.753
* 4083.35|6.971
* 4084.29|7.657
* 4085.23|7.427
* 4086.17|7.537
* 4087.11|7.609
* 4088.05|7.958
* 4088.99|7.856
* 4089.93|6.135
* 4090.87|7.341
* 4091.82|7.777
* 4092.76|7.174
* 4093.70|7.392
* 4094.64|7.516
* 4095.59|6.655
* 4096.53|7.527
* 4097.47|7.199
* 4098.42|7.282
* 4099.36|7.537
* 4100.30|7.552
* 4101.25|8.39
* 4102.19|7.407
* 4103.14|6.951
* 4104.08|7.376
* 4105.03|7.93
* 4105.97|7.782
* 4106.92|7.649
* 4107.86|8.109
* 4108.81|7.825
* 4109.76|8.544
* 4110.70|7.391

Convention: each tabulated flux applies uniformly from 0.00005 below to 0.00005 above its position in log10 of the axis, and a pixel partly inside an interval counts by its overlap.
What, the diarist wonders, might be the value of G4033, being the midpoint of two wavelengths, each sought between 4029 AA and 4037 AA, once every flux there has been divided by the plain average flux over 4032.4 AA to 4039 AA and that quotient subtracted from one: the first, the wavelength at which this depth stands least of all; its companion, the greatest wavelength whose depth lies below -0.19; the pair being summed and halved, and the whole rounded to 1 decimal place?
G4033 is 4031.0 AA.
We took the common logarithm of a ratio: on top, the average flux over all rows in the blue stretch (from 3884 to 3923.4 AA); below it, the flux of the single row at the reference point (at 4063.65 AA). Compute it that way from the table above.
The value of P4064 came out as 0.14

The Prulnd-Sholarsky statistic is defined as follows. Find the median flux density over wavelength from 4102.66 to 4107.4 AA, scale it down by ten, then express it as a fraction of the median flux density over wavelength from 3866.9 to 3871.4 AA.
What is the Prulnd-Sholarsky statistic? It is 0.094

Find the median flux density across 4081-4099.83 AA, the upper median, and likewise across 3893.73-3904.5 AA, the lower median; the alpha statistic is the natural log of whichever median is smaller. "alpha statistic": 2.02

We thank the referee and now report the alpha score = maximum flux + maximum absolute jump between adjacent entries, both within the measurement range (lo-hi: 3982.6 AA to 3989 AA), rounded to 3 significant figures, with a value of 10.5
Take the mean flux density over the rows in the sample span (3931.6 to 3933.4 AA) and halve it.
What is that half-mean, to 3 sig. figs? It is 3.29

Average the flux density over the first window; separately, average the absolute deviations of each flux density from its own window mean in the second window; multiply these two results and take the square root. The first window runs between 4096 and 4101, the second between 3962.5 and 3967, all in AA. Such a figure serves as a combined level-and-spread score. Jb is 1.5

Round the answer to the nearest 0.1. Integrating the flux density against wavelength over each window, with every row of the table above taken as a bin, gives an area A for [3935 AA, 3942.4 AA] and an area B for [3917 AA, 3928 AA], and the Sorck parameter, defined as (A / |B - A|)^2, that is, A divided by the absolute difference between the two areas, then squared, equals 5.1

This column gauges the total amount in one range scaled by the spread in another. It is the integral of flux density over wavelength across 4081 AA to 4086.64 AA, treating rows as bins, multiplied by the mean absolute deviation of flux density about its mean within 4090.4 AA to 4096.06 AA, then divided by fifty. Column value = 0.23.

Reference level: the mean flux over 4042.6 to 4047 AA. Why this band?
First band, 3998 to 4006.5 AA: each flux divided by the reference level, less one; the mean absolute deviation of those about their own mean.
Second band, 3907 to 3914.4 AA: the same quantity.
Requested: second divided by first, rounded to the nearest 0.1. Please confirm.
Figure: 0.8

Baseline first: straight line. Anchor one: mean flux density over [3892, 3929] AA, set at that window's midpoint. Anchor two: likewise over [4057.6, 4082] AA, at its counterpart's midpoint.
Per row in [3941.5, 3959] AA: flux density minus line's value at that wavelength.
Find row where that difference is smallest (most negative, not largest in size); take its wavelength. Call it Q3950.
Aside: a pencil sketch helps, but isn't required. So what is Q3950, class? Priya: 3955.63 AA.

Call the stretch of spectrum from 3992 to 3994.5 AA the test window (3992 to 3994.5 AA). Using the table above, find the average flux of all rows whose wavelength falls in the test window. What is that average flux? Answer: 7.5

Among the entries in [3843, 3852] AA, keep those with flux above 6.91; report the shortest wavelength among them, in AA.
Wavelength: 3843.40 AA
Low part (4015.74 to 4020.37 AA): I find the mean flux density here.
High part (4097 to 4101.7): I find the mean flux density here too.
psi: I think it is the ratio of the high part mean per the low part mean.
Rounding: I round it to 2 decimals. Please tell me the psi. 1.15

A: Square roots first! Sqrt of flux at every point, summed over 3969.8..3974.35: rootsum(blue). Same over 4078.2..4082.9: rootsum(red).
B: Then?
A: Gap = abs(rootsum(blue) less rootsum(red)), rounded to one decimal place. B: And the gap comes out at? 1.2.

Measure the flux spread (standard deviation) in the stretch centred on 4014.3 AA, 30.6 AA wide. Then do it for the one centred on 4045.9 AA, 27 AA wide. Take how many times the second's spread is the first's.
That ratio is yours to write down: 1.0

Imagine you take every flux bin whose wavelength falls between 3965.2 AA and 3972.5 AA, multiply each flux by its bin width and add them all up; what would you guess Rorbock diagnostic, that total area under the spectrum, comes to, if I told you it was 48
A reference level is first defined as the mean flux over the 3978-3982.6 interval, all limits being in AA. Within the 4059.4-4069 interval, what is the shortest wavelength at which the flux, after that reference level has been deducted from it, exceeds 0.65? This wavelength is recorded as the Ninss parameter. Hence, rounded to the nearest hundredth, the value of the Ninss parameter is 4065.52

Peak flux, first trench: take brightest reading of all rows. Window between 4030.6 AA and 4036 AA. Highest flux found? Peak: 7.674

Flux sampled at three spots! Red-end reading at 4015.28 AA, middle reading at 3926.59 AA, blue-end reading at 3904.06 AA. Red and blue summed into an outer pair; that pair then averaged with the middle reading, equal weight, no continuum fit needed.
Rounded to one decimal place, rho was 10.5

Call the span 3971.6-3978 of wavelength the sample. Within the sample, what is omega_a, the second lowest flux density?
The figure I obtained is 6.594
